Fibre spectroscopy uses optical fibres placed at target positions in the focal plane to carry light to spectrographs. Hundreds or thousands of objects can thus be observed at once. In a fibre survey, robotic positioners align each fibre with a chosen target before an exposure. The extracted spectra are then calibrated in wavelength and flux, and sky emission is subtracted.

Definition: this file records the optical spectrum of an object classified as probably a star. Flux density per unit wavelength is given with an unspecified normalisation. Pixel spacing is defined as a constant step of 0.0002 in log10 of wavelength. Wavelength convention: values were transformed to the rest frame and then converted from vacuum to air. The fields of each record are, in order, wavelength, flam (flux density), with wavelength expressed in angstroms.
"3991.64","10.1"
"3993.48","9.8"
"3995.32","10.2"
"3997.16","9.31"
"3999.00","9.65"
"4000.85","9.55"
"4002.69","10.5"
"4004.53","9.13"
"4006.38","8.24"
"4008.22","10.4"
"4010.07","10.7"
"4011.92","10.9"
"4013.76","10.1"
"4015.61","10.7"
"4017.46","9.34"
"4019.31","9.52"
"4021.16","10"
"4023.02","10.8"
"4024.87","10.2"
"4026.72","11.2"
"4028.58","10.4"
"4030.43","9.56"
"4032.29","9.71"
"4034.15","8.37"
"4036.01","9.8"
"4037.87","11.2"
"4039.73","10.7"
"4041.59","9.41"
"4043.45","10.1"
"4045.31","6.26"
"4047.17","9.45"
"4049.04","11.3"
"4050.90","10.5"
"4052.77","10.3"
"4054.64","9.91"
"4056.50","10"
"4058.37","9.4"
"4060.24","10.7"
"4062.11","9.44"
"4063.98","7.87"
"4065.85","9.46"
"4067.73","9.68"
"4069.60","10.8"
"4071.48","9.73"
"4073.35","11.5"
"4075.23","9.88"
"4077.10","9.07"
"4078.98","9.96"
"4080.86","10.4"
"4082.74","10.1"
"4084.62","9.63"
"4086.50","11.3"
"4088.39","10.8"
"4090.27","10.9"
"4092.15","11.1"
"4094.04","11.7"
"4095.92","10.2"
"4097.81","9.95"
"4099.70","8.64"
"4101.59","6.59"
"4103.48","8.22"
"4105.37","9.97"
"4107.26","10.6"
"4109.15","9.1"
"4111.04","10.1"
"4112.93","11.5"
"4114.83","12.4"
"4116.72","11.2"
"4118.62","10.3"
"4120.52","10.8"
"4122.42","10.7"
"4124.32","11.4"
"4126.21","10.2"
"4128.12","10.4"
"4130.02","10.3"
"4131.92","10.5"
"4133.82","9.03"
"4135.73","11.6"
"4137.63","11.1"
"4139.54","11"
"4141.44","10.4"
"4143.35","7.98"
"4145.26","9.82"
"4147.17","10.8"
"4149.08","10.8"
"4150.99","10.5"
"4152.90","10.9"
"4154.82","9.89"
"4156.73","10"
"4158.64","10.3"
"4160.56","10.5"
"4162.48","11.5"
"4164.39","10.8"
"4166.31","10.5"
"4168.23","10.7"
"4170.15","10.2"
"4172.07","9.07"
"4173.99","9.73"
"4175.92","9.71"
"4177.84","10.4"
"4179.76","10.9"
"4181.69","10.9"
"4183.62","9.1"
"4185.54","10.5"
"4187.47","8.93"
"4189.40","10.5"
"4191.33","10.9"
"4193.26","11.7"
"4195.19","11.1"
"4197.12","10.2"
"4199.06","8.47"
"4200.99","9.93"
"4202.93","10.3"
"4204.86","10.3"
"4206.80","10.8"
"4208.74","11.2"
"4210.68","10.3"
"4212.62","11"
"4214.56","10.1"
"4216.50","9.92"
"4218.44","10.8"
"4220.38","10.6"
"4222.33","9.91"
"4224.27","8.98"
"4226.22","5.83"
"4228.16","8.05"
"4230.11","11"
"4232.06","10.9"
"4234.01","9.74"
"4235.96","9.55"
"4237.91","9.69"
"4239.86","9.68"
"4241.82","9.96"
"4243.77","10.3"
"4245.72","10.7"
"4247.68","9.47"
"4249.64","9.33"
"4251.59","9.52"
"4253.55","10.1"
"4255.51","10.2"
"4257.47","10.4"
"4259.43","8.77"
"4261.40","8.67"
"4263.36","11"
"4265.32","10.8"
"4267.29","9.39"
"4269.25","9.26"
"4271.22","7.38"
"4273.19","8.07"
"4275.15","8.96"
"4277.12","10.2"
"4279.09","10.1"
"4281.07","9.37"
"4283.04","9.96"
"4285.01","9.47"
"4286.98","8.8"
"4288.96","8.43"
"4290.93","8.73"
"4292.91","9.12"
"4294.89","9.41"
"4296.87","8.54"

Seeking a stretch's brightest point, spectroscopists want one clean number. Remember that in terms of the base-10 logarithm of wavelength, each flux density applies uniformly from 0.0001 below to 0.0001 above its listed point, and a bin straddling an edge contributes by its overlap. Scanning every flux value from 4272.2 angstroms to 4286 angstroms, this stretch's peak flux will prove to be 10.2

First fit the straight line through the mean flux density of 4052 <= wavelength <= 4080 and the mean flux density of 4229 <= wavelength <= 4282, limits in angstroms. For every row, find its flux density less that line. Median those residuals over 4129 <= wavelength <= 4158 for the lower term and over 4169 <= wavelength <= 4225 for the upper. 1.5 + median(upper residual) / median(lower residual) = 2.3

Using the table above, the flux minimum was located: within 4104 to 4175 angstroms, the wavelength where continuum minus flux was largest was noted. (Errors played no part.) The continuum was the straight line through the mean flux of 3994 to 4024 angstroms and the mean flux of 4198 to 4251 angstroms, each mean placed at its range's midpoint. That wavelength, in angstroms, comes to 4143.35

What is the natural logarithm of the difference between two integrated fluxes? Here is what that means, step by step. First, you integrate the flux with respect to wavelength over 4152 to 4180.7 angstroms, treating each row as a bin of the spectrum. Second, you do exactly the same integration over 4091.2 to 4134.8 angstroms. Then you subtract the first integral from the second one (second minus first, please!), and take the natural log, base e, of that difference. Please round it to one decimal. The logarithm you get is 5.0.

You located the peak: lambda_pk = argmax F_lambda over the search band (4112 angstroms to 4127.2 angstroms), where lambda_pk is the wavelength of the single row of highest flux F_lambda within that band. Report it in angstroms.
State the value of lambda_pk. 4114.83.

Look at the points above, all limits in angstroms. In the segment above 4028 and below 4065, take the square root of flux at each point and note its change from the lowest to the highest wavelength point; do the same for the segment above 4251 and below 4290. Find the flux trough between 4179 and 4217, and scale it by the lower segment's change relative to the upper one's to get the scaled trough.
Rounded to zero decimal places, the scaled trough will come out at 20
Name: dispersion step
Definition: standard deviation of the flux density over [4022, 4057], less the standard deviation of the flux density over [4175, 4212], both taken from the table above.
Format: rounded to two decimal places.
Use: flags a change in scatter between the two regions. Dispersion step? 0.33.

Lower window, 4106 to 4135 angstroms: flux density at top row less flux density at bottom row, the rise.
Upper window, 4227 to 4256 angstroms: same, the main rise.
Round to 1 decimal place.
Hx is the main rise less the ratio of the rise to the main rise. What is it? 2.9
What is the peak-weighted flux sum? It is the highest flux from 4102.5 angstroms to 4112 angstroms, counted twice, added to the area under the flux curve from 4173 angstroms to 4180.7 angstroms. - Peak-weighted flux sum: 100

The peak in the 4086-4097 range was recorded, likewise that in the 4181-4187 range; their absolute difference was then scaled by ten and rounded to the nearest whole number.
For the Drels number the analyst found 8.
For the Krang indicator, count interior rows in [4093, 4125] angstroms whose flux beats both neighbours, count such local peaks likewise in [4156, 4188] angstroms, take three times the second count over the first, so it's 4.0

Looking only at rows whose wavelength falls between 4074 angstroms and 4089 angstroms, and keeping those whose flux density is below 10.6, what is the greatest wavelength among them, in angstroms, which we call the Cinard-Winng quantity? 4084.62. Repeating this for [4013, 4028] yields 4024.87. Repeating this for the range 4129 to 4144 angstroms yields 4143.35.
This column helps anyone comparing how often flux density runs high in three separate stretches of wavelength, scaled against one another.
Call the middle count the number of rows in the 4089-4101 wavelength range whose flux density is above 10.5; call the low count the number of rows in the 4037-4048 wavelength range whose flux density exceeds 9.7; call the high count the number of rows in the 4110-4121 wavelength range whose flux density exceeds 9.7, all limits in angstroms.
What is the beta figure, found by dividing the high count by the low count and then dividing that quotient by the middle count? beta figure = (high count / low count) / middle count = 0.67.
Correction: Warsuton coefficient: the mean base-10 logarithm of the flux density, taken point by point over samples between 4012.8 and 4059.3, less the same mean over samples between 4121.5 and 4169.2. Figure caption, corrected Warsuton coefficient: -0.024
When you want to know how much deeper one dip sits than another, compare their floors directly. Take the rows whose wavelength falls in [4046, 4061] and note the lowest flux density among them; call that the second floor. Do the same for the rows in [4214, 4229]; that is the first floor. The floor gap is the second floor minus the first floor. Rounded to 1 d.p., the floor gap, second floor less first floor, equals 3.6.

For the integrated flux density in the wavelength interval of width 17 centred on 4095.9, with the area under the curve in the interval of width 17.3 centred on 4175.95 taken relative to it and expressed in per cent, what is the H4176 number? 105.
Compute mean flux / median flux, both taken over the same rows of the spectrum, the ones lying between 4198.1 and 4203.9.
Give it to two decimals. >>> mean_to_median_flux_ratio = 0.96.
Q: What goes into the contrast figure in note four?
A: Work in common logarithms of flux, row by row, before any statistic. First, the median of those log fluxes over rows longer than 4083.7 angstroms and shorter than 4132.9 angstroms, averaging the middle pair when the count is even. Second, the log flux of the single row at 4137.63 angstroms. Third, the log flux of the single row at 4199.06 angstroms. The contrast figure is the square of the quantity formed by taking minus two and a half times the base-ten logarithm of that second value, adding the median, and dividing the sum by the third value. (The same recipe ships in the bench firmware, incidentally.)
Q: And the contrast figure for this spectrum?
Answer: 1.10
